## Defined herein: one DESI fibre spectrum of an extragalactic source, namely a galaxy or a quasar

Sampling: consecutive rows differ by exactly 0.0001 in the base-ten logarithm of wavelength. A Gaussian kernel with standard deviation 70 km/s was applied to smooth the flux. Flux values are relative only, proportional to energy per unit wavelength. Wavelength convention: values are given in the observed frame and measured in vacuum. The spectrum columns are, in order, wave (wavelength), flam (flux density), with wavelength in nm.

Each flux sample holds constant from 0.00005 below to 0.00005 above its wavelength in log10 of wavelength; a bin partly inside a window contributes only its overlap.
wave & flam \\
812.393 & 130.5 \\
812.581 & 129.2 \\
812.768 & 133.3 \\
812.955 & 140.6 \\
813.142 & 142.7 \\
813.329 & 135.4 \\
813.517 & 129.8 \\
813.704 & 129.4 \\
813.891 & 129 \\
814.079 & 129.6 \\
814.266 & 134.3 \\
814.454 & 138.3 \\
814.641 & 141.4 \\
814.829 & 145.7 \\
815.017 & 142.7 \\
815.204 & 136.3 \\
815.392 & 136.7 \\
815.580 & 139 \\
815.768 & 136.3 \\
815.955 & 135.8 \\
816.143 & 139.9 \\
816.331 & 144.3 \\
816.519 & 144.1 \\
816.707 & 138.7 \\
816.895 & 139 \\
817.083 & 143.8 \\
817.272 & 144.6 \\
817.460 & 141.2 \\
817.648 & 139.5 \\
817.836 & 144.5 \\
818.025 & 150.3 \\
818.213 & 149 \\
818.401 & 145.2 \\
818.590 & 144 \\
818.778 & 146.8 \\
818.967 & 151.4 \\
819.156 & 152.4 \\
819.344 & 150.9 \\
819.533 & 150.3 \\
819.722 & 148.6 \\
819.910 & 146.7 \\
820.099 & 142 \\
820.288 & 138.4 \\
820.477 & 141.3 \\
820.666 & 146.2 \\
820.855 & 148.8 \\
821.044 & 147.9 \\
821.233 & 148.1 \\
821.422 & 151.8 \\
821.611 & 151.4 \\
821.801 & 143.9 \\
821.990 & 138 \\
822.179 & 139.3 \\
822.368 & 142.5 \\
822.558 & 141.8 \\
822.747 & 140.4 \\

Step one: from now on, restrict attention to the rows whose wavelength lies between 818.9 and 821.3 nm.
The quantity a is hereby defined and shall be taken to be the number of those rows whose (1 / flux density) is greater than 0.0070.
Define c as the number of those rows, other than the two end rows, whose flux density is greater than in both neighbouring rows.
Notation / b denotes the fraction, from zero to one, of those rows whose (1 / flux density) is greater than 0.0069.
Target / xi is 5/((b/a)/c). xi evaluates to 130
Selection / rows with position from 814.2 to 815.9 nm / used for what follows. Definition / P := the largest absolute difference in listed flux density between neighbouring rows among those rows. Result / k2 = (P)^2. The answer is 41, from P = 6.4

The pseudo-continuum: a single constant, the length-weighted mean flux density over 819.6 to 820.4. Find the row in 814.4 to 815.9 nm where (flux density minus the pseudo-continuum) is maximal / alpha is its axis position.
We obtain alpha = 814.829 nm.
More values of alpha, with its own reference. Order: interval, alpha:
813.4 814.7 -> 814.641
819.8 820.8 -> 819.910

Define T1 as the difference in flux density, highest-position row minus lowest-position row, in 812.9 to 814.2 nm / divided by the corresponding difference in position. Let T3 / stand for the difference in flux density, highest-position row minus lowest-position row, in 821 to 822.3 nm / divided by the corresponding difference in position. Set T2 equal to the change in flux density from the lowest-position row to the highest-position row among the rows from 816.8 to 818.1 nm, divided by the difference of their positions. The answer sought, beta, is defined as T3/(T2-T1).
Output -0.4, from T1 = -10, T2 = 10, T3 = -8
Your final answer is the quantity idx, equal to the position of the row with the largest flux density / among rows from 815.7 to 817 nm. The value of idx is 816.331 nm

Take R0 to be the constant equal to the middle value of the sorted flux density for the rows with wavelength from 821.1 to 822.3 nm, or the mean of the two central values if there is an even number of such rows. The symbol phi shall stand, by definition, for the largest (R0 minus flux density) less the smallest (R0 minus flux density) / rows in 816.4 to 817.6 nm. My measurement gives 6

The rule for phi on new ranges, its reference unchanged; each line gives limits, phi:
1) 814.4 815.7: 9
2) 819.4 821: 12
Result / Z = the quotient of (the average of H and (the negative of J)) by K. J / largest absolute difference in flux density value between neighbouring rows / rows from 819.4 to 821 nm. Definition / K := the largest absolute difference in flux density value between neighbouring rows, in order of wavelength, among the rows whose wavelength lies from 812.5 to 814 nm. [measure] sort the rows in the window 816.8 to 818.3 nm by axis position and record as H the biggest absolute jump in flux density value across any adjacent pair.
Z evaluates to 0.06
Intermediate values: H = 5.8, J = 4.9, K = 7.3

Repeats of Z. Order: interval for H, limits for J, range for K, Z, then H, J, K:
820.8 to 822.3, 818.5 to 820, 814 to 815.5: 0.23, 7.5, 4.6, 6.4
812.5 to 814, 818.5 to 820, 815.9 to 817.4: 0.25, 7.3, 4.6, 5.4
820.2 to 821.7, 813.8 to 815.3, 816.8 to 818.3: -0.13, 4.9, 6.4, 5.8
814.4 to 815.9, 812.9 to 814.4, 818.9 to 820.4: -0.10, 6.4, 7.3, 4.7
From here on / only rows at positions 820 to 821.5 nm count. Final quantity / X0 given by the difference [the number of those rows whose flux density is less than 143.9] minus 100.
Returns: -97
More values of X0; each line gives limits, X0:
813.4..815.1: -92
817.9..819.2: -100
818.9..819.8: -100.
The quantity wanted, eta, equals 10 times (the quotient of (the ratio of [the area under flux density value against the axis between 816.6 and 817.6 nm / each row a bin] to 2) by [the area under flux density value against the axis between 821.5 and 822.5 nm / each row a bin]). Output 4.9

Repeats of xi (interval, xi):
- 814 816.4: 119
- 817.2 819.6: 52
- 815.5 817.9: 80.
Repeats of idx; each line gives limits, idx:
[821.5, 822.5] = 821.611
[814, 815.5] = 814.829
